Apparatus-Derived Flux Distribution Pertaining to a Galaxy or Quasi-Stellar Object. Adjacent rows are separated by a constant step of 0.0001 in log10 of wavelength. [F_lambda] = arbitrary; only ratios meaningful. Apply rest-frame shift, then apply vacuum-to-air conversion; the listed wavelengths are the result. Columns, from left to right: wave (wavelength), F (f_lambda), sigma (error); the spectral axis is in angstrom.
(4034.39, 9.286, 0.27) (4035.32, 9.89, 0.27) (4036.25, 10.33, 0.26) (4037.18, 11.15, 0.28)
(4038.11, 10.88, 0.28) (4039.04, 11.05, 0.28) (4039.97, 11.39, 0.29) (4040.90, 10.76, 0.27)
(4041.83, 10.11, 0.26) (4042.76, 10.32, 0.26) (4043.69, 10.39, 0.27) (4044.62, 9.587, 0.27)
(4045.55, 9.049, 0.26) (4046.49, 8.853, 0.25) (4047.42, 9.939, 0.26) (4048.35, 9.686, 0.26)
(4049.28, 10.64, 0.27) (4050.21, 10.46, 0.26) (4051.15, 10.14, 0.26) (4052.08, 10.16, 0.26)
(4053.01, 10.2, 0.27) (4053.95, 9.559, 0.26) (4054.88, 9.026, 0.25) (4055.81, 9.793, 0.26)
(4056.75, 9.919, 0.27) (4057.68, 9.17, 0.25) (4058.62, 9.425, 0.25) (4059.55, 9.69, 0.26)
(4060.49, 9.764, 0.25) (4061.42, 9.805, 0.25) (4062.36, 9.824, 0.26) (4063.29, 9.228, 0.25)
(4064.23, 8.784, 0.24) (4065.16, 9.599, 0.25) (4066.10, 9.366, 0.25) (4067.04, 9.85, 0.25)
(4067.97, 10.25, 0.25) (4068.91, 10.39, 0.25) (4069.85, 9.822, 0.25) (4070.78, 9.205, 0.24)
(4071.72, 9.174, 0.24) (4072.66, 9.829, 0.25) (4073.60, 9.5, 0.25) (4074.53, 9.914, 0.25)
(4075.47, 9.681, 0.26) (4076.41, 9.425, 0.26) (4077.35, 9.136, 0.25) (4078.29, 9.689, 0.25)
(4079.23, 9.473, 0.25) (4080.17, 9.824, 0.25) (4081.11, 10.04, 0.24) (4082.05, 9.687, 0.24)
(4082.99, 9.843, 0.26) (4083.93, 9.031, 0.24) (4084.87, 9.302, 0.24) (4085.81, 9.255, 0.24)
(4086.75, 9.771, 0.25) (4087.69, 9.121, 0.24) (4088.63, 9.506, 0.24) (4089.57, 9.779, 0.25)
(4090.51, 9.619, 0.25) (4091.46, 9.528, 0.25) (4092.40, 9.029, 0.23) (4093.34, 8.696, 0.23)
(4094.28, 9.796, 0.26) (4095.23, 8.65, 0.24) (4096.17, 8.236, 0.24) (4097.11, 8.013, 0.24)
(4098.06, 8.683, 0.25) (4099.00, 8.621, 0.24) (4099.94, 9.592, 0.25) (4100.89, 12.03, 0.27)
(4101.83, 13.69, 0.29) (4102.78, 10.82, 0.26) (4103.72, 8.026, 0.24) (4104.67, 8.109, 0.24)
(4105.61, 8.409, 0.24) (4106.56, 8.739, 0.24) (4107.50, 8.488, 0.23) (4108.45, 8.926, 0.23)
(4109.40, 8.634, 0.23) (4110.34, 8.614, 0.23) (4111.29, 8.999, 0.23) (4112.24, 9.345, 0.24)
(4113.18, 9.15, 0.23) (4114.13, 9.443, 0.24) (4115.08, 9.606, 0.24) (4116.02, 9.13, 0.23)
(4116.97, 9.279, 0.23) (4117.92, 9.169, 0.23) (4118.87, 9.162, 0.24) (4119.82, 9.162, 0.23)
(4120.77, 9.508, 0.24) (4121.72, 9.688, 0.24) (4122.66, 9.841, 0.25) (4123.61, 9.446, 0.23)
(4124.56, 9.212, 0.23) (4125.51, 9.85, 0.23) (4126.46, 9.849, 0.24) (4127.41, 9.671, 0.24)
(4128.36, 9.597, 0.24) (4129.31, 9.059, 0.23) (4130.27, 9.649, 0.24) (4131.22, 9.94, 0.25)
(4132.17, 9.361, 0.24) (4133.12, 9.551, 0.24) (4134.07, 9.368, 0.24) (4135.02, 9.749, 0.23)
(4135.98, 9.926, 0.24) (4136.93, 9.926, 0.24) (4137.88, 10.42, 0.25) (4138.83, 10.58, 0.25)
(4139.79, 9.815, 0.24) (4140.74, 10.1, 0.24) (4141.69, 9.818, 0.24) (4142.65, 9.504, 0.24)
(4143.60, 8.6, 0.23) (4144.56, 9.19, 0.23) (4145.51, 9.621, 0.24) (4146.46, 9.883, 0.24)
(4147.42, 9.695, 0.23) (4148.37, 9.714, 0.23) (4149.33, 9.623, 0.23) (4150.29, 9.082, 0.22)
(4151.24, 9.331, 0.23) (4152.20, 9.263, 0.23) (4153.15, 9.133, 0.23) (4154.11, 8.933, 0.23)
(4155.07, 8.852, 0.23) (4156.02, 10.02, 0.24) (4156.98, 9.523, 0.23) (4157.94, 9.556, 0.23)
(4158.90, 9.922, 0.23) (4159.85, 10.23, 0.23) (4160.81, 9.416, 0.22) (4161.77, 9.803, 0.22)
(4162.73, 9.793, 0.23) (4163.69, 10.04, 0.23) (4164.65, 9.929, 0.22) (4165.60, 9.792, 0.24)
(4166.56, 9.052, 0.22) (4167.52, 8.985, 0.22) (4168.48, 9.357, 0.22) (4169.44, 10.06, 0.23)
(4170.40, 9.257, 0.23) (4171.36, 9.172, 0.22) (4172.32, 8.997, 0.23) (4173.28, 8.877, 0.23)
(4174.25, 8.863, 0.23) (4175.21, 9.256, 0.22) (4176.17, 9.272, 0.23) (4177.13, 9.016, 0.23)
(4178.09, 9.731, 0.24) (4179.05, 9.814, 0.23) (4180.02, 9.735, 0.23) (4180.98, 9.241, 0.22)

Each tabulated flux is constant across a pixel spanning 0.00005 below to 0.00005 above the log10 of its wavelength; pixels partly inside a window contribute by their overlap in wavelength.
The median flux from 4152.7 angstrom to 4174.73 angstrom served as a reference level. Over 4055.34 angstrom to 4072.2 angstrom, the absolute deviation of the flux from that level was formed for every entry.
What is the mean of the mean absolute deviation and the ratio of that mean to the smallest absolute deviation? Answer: 21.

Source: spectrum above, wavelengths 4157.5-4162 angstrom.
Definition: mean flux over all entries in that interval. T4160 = 9.79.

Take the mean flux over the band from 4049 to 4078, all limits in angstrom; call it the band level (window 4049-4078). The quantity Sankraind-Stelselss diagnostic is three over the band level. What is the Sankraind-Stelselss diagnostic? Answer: 0.309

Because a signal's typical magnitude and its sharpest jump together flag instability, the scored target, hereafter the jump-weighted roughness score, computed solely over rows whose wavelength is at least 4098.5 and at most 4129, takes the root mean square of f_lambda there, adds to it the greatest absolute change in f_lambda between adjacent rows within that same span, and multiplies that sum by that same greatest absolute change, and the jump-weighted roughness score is 35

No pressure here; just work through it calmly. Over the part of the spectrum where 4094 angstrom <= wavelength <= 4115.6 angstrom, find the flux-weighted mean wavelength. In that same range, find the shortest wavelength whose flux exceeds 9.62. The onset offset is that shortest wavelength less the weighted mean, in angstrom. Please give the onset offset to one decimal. -10.3 angstrom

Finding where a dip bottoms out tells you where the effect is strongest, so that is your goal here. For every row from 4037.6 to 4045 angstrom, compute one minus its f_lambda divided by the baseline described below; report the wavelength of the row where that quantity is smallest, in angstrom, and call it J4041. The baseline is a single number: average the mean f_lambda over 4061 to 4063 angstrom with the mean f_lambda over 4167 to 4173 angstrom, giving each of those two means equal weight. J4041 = 4039.97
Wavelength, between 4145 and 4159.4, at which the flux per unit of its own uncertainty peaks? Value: 4158.90 angstrom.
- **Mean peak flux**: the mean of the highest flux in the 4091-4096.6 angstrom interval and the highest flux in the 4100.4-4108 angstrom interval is 11.7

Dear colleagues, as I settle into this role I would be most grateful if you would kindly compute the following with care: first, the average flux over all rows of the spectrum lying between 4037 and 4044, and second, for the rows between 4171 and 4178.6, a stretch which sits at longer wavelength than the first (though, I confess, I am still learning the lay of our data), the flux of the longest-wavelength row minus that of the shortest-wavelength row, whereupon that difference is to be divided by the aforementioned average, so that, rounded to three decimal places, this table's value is 0.052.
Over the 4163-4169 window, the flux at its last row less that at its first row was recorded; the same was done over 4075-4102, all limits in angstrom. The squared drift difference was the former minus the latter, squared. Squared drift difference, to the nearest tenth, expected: 22.0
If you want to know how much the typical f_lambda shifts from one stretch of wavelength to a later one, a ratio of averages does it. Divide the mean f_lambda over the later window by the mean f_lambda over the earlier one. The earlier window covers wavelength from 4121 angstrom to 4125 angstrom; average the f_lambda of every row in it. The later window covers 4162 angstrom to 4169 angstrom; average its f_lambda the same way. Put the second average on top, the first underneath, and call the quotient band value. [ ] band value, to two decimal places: 1.00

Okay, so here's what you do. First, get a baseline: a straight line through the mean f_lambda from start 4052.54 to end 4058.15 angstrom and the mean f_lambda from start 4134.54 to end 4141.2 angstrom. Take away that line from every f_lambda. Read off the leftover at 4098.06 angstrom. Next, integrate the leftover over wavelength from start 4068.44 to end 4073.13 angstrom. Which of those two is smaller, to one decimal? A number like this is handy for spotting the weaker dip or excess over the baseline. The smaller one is -1.2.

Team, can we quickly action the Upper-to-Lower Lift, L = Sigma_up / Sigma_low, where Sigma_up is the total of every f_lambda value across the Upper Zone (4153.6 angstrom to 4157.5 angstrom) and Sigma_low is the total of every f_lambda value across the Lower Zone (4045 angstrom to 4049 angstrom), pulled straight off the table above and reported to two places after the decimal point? 0.99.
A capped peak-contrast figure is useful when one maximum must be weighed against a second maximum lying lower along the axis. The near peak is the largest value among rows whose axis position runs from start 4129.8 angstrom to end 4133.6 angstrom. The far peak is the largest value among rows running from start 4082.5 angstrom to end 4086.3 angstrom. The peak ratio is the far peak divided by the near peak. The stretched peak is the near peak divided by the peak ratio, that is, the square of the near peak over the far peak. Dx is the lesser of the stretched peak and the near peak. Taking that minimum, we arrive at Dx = 9.9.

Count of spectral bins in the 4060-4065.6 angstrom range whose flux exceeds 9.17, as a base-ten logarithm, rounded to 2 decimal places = 0.70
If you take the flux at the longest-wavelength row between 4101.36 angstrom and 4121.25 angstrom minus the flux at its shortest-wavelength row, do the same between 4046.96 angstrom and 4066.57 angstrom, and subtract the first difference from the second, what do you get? 3.6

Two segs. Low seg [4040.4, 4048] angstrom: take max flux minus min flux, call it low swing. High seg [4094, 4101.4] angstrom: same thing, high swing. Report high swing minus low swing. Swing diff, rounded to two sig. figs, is 2.1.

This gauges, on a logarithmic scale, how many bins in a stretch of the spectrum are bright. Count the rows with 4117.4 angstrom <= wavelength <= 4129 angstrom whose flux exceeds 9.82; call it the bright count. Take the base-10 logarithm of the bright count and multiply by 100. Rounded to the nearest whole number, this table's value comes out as 48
